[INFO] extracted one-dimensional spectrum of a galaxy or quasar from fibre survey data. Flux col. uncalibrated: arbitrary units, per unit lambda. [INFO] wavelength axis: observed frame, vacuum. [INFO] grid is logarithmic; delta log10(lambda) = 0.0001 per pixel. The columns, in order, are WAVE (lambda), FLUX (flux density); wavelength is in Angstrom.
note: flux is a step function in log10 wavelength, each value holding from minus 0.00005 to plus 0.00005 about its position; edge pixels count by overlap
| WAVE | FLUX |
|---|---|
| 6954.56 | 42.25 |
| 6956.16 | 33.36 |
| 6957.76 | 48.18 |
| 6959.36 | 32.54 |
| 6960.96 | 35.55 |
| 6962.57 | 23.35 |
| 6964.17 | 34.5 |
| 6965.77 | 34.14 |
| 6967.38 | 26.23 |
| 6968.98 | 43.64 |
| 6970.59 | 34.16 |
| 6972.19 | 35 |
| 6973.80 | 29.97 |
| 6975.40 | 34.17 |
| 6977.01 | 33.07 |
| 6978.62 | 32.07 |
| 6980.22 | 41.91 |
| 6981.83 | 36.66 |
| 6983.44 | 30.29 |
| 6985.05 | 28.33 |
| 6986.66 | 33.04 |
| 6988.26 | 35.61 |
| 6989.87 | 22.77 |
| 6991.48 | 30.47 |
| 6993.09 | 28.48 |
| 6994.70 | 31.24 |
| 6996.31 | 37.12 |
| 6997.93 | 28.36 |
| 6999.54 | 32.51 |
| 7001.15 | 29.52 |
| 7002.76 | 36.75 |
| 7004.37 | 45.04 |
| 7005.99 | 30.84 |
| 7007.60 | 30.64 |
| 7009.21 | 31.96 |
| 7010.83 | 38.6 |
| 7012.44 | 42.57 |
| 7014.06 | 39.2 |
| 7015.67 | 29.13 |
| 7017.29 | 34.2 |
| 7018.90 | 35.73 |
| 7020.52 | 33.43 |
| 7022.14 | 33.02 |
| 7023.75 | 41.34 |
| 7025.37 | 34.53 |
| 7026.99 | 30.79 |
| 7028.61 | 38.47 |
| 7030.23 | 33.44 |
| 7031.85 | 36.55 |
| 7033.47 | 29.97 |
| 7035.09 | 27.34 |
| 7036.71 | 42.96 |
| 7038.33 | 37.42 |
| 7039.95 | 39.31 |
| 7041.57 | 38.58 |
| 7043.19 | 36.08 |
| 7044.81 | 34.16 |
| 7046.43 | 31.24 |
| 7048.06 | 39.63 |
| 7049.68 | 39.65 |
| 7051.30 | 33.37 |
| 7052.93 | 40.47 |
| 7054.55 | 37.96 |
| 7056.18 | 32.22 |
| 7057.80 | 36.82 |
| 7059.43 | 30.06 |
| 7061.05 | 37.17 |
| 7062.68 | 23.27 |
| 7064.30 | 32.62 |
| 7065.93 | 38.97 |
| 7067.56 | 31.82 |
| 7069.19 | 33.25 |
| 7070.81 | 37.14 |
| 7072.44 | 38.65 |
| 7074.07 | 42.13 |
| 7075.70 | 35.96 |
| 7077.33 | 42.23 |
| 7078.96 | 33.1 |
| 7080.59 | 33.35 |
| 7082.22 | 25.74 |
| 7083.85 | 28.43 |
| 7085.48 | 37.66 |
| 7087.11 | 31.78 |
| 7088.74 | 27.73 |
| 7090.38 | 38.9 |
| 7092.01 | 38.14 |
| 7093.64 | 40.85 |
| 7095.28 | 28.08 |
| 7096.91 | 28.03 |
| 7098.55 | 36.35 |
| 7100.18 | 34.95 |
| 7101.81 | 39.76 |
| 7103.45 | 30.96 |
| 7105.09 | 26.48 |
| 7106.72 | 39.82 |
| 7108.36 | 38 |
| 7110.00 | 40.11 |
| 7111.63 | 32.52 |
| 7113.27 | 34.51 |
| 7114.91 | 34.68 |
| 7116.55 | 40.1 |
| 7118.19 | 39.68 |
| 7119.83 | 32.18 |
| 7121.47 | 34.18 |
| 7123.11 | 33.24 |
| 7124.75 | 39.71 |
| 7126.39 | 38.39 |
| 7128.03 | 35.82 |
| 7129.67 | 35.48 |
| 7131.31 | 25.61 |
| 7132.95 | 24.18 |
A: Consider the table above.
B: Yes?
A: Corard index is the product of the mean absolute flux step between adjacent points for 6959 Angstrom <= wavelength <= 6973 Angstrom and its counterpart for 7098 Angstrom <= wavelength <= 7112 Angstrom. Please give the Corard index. 43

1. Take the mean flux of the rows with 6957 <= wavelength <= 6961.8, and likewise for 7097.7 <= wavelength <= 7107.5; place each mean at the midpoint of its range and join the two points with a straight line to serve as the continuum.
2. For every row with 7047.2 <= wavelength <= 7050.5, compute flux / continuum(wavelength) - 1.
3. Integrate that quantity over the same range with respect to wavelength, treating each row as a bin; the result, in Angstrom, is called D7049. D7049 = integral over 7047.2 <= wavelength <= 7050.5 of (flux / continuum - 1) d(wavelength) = 0.31 Angstrom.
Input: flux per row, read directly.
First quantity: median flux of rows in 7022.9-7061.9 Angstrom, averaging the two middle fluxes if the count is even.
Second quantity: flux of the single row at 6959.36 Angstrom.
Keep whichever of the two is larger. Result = 36.7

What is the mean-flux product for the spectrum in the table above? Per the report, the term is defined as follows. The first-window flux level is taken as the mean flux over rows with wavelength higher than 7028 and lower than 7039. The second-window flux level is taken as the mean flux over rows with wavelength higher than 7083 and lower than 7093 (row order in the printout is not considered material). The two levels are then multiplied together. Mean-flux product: 1188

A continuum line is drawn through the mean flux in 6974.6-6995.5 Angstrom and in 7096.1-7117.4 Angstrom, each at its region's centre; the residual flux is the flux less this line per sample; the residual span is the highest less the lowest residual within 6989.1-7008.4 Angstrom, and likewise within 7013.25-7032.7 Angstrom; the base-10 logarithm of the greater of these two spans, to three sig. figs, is 1.34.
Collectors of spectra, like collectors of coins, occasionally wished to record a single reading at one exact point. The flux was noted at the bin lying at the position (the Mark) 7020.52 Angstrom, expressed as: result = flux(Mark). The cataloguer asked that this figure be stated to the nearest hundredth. 33.43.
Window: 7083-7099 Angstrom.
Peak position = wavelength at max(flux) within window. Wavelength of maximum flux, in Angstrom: 7093.64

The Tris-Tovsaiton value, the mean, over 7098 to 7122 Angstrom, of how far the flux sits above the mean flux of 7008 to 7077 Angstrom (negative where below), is 0.1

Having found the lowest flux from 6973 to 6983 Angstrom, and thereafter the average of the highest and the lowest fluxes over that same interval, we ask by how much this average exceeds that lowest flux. 6.0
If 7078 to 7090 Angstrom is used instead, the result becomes 6.0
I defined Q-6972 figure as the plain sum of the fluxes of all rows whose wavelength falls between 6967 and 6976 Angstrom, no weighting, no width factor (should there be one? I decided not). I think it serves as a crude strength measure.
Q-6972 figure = 203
